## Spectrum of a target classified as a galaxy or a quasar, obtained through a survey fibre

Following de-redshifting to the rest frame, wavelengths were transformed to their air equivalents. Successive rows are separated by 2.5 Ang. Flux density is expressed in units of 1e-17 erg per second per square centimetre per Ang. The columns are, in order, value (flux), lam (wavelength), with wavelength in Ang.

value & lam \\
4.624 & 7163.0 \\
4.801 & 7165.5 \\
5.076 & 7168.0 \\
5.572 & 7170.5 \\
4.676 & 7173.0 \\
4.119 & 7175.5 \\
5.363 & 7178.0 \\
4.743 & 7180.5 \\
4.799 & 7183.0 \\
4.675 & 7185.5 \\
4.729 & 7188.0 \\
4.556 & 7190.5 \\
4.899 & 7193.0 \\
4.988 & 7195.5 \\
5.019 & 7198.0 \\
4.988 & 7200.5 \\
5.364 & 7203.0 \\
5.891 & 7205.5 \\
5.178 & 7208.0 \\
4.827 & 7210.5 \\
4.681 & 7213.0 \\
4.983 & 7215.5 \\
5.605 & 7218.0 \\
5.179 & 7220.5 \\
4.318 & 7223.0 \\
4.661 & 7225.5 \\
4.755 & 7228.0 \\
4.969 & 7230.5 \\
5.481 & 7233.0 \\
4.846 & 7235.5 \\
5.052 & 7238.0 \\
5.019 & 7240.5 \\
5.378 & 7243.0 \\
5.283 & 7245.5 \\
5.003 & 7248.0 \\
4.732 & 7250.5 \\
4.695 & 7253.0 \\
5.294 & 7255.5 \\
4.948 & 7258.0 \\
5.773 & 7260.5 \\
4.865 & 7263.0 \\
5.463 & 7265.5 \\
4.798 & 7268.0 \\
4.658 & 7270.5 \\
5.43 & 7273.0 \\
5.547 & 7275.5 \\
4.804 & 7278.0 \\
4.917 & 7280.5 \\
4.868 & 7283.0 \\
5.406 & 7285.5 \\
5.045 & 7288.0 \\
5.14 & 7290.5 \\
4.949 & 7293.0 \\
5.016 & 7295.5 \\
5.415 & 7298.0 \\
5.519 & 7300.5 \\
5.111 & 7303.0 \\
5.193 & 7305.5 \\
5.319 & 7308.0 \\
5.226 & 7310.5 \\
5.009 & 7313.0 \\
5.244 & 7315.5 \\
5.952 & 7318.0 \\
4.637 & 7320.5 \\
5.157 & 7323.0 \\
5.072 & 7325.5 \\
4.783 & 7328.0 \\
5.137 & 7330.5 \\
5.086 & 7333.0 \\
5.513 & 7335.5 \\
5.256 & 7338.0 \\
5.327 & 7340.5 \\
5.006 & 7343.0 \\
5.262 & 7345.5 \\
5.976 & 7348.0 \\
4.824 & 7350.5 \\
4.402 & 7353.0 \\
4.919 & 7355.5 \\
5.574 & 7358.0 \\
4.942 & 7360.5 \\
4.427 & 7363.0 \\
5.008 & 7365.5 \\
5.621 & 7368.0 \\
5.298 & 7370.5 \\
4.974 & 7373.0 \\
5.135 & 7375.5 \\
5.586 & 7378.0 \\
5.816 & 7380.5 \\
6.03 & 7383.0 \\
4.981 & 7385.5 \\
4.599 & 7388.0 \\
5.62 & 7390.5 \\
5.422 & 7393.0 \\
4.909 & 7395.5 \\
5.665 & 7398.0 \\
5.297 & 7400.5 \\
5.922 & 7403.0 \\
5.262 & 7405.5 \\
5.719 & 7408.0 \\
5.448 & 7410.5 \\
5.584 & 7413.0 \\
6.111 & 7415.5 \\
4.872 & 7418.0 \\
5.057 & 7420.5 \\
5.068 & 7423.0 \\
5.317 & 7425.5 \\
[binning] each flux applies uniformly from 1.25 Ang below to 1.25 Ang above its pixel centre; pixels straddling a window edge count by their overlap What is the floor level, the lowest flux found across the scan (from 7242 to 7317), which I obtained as 4.658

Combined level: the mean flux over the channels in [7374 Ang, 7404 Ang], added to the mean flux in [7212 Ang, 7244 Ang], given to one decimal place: 10.4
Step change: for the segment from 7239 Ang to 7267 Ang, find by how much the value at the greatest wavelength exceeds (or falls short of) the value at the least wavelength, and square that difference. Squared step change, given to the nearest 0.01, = 0.20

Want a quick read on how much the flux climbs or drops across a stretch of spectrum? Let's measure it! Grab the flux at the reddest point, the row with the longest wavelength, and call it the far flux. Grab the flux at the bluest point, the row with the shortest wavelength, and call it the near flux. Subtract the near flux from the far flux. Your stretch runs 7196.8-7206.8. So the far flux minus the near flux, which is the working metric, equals 0.87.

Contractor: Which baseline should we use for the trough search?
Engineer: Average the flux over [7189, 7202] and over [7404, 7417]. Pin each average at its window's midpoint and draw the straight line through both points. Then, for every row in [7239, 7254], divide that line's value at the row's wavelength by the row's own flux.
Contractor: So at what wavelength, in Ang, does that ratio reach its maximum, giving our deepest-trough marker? 7253.0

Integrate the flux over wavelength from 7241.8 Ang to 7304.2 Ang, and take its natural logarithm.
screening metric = 5.8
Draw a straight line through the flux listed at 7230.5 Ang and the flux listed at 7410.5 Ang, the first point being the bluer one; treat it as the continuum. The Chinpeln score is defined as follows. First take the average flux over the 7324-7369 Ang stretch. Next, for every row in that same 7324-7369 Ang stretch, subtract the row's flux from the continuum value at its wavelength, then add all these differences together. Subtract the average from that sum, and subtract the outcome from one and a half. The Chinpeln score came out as 3.7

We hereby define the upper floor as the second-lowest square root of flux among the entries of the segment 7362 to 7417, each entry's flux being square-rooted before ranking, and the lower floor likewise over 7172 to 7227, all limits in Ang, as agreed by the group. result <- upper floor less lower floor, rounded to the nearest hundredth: 0.07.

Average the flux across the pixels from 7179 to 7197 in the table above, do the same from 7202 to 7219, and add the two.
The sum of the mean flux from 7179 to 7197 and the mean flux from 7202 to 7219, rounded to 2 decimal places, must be 9.99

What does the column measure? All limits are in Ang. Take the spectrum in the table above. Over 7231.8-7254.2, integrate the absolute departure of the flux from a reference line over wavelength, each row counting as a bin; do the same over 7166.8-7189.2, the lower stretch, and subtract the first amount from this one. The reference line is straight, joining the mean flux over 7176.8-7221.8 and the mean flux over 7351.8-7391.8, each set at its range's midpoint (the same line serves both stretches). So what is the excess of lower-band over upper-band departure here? 3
